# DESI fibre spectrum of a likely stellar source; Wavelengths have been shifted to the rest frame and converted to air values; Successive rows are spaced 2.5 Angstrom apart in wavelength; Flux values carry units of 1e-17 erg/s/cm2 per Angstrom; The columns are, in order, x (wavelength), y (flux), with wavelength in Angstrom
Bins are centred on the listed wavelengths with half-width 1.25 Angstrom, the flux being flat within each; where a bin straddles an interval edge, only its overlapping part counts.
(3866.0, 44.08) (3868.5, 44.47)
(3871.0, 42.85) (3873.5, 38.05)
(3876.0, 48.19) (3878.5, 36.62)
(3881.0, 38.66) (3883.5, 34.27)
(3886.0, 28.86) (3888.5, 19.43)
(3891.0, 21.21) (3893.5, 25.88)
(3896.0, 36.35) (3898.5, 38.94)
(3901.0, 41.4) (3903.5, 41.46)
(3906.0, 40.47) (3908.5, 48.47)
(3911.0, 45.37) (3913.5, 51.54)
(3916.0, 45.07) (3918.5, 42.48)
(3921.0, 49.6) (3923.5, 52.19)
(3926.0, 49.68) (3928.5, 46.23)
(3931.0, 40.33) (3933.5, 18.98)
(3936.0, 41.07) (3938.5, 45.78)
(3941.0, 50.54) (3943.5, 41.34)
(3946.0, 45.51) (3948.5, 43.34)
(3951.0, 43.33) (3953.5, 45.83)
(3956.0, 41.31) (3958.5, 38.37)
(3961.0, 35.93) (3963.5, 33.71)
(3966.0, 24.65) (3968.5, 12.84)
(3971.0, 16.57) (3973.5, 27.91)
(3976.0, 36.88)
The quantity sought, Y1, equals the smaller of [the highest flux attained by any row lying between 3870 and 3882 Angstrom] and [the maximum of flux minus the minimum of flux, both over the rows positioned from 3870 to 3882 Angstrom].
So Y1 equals 12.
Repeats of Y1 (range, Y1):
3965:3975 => 15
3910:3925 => 10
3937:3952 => 9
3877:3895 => 19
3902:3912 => 8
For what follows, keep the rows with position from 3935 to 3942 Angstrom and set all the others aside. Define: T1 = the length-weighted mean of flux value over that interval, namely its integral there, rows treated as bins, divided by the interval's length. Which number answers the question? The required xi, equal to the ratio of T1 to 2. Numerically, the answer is 22.9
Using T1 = 46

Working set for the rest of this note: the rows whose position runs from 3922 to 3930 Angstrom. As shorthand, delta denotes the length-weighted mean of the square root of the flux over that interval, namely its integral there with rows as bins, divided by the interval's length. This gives 7.00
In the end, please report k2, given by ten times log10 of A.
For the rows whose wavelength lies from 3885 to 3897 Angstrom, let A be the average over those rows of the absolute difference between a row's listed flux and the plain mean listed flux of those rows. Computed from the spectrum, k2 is 7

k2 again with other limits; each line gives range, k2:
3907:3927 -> 4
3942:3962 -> 4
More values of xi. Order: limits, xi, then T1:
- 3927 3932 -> 21.9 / 44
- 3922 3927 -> 25.5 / 51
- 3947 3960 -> 21.2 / 42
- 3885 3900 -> 14.3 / 29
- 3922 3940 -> 21.1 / 42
